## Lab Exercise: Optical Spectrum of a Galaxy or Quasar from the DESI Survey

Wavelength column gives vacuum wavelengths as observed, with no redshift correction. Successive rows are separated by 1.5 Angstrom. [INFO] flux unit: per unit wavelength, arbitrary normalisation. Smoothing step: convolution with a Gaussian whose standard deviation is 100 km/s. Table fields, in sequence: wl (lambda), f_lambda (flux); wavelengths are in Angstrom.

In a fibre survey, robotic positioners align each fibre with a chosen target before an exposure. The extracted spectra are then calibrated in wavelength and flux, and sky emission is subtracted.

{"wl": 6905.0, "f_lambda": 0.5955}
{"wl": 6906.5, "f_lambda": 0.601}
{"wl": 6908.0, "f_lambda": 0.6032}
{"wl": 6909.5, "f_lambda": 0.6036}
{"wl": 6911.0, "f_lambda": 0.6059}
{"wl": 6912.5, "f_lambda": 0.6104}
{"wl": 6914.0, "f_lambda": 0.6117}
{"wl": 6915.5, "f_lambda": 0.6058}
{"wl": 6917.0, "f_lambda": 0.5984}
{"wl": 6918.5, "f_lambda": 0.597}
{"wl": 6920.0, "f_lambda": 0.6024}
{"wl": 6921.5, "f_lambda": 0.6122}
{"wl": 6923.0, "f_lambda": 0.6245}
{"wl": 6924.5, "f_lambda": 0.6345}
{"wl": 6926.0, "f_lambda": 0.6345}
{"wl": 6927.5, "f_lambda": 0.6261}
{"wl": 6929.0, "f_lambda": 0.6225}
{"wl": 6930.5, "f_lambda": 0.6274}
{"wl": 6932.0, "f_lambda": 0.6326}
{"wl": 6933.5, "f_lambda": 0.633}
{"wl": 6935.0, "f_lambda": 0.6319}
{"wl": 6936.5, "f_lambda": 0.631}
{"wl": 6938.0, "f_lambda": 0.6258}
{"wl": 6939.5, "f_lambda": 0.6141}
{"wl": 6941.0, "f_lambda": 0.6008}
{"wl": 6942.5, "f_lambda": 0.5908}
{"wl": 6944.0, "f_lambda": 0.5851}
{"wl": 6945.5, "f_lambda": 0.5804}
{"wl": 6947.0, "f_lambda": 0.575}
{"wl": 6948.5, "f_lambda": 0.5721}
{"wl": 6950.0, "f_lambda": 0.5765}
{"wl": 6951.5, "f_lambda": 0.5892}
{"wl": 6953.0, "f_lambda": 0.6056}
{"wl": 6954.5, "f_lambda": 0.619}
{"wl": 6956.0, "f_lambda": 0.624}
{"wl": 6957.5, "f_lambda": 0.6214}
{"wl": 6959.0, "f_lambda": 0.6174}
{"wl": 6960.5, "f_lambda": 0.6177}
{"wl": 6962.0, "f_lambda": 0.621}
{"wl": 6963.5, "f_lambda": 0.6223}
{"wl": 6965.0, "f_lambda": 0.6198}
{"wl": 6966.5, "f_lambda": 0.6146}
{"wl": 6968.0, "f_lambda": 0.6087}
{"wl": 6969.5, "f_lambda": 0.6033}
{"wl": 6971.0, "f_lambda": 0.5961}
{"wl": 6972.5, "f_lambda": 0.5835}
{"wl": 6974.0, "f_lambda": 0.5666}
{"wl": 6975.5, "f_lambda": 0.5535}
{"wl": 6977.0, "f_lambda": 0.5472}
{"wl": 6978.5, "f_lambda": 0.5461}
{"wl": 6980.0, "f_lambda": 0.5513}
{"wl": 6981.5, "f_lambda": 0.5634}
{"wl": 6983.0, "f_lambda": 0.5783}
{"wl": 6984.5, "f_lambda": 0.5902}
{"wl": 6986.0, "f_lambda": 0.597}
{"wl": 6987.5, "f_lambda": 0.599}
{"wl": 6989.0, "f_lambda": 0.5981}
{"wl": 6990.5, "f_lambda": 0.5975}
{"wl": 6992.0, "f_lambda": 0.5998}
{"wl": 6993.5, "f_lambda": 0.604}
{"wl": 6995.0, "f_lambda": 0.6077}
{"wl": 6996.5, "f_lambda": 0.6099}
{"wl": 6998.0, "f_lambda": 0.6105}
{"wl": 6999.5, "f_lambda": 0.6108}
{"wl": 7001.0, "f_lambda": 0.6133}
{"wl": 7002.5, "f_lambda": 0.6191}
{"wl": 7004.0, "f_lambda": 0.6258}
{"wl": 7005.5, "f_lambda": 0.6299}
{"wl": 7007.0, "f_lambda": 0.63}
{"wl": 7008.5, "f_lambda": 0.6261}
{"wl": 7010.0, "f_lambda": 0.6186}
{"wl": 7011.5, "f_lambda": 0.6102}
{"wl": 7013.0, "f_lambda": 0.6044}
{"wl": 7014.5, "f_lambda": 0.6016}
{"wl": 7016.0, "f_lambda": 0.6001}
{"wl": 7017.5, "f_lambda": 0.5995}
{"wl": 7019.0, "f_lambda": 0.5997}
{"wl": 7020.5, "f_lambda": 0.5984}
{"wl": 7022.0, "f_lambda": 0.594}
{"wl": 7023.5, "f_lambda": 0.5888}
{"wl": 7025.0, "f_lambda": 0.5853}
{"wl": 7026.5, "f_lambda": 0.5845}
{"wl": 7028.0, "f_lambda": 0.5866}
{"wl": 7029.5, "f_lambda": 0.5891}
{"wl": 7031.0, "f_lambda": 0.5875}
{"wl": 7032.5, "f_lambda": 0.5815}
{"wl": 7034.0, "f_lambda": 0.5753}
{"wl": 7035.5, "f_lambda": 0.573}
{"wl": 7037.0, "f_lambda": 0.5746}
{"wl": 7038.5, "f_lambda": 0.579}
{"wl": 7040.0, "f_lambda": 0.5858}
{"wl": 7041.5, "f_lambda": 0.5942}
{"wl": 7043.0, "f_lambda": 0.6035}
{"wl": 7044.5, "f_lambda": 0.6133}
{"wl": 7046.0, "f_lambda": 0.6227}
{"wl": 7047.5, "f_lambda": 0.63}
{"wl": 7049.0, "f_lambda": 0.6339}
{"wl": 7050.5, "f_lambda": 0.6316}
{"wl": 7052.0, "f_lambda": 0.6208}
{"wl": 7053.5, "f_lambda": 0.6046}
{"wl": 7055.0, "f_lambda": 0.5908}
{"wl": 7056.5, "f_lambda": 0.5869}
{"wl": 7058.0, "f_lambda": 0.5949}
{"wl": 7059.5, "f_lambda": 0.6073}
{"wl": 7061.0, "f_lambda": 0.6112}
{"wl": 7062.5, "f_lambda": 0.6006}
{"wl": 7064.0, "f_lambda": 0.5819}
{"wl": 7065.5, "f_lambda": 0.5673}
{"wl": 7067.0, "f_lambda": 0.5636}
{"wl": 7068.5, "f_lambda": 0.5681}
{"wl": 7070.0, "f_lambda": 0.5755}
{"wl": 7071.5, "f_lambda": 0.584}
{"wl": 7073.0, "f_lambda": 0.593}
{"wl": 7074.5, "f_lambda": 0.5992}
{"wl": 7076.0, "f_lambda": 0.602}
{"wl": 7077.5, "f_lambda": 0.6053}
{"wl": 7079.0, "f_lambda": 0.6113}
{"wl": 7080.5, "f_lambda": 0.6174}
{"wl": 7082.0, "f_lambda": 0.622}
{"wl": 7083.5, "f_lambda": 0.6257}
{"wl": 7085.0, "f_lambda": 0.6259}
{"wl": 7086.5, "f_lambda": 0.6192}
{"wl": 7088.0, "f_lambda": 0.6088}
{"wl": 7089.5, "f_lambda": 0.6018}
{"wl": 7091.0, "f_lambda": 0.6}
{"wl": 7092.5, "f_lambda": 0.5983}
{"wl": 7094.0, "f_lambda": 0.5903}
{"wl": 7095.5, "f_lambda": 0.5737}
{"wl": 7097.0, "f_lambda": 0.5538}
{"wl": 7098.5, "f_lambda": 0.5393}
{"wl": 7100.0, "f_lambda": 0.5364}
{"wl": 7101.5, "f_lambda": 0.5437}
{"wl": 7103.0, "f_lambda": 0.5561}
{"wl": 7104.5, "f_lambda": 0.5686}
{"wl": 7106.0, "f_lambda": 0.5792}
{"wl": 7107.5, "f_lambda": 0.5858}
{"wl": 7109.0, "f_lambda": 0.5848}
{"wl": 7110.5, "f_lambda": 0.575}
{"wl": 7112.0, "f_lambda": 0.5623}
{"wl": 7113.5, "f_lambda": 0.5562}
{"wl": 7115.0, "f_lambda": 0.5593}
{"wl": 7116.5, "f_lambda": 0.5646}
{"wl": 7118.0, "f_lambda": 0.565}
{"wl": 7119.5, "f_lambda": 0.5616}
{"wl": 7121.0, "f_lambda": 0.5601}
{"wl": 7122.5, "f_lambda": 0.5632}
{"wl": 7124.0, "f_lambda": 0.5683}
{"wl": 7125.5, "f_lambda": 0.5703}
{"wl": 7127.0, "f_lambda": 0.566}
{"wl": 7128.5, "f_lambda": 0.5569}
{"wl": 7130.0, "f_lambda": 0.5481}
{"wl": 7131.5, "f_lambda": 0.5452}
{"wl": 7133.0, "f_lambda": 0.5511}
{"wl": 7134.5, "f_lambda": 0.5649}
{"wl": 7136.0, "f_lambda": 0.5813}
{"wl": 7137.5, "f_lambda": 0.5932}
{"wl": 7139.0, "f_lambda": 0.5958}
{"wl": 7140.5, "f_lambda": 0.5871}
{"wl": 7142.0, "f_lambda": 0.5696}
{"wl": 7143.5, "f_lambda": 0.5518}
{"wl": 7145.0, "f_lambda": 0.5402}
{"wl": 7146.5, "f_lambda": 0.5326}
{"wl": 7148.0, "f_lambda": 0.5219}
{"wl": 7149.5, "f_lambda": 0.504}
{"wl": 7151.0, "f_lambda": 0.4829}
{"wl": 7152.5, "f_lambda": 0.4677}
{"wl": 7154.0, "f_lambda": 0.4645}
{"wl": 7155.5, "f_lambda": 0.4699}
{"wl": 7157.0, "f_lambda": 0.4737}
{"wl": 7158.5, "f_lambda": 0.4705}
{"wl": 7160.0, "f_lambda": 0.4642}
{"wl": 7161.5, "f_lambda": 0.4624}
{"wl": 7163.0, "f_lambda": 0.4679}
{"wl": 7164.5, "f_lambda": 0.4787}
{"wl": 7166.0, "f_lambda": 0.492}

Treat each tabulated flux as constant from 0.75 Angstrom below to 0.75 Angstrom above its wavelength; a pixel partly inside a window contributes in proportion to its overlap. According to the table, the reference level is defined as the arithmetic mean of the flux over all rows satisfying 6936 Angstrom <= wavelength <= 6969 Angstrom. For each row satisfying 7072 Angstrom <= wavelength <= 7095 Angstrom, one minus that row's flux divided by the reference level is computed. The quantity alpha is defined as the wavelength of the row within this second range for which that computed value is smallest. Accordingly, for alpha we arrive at 7085.0 Angstrom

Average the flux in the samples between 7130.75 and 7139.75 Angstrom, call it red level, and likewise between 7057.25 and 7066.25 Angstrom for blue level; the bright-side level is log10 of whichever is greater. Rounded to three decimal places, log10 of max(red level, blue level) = -0.226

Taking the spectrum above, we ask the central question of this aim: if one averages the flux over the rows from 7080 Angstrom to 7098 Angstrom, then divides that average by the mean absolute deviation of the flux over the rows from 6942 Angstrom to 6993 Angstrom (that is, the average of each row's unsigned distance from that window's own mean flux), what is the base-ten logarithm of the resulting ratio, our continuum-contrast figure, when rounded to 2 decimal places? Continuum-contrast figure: 1.50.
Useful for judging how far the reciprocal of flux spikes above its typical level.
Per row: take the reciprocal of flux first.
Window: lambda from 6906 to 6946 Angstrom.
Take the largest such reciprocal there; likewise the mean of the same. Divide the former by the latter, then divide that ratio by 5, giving 0.211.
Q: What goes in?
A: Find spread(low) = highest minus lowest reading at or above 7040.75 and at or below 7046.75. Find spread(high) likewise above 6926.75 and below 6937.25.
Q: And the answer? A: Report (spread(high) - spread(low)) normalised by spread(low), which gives -0.63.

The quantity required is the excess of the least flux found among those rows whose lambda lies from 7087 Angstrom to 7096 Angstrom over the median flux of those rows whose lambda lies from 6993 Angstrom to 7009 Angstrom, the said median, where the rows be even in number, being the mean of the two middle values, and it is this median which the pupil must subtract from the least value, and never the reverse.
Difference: -0.040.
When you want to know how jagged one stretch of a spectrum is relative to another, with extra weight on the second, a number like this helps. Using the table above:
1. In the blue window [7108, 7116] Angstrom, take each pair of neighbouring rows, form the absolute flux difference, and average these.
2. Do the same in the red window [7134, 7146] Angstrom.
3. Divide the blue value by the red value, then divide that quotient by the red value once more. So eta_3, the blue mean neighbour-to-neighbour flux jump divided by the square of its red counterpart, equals 52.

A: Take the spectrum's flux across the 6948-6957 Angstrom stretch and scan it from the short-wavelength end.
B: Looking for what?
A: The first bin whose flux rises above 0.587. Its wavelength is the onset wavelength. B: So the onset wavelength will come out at 6951.5 Angstrom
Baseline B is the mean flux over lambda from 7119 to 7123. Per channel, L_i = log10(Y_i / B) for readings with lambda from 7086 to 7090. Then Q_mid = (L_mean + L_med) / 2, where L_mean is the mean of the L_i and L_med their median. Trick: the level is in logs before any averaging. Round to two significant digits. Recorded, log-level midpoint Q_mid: 0.035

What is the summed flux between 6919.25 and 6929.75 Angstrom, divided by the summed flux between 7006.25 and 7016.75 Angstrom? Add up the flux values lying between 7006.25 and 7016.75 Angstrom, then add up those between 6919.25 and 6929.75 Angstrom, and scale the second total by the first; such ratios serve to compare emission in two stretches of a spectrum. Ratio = 1.0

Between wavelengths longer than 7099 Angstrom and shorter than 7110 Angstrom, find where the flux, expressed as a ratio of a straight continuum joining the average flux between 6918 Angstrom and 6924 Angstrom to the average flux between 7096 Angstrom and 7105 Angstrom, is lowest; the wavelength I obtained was 7100.0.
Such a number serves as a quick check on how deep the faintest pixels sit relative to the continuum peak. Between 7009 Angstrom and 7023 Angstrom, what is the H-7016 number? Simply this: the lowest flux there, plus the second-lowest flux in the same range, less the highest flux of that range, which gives 0.57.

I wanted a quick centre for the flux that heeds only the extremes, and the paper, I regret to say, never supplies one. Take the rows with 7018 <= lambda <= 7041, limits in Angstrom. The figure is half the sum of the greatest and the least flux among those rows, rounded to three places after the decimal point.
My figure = 0.586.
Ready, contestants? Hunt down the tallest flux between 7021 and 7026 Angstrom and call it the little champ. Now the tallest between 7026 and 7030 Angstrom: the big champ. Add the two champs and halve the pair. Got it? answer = 0.592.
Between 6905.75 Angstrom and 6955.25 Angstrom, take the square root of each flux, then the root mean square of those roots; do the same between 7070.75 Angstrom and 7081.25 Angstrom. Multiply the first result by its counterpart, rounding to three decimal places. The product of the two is 0.605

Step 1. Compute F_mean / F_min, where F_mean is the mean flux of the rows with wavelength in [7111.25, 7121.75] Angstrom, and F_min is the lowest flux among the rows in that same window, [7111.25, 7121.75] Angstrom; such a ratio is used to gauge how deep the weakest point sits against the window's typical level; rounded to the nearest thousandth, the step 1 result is 1.009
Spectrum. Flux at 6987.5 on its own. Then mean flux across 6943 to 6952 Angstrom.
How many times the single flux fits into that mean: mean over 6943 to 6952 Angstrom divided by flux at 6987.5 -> 0.97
